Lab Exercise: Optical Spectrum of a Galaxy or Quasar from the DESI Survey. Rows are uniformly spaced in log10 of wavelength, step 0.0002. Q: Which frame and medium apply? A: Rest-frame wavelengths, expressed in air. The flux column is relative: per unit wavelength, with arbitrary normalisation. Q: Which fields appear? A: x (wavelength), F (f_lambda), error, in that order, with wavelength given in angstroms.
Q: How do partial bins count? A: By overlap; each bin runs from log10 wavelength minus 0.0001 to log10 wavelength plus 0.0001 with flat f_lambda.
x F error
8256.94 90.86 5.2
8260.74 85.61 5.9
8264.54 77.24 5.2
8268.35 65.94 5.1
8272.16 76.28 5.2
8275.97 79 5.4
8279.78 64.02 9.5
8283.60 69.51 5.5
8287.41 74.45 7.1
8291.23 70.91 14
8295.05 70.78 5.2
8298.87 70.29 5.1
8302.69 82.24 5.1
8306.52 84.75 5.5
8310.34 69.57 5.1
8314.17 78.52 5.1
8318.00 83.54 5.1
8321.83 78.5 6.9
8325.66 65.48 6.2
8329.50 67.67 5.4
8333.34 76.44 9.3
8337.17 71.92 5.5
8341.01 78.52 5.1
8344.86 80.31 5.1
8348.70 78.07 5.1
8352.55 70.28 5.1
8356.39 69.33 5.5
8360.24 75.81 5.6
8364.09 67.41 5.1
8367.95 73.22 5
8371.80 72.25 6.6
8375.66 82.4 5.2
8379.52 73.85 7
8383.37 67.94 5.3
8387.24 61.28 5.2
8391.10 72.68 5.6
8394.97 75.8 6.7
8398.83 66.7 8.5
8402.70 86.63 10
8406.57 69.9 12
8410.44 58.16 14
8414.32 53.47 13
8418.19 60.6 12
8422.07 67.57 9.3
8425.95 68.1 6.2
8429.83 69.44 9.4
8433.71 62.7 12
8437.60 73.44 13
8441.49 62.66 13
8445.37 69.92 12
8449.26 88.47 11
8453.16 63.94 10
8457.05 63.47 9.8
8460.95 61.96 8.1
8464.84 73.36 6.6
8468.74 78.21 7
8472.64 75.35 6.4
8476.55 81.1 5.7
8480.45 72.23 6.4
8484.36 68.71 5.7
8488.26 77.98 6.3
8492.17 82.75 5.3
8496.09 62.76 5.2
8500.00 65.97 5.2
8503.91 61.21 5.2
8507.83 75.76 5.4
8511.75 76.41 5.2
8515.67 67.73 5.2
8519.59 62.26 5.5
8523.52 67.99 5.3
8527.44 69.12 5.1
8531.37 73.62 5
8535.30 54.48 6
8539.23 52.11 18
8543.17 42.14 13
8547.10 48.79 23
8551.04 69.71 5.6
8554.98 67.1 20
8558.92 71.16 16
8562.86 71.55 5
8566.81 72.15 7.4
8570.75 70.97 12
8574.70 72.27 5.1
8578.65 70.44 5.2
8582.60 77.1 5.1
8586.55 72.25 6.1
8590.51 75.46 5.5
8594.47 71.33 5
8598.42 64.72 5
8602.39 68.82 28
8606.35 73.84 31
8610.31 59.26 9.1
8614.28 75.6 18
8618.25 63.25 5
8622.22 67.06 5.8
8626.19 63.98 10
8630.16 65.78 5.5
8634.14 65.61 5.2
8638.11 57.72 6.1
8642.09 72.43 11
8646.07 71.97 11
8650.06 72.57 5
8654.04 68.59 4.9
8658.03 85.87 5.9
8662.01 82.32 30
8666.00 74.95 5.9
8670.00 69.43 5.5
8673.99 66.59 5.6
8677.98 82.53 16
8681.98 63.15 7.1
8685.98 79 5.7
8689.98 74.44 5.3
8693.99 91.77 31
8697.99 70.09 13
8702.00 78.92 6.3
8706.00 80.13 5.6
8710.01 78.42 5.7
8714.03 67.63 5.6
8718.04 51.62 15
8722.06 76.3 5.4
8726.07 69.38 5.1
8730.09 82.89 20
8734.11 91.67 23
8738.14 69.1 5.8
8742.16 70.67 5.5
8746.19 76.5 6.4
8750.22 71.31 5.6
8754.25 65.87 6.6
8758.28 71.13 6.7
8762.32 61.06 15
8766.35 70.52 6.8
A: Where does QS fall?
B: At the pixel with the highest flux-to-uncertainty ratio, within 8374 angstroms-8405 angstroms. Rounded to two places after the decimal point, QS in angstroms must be 8375.66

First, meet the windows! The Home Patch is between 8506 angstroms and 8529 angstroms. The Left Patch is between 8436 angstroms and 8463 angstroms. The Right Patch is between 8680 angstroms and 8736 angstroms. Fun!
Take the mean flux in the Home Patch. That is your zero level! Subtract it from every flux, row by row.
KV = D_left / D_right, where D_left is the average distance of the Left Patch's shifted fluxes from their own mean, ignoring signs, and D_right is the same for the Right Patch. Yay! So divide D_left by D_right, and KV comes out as 0.87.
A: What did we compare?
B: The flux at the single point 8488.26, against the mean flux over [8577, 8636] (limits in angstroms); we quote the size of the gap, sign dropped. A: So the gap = 9.0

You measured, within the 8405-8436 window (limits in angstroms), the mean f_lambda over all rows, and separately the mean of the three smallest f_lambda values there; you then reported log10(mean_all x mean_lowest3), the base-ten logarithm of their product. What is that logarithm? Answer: 3.56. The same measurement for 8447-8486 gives 3.66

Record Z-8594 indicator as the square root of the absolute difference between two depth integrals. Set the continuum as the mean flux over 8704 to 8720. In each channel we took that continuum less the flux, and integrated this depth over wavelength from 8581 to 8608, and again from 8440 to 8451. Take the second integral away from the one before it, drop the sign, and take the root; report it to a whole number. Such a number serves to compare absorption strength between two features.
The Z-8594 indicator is 4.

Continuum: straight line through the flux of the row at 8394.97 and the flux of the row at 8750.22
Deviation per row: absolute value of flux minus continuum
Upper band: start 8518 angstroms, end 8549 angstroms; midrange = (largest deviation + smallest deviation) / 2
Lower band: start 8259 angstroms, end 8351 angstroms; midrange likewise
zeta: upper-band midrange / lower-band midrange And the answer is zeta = 2.4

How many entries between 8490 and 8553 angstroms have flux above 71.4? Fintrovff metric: 4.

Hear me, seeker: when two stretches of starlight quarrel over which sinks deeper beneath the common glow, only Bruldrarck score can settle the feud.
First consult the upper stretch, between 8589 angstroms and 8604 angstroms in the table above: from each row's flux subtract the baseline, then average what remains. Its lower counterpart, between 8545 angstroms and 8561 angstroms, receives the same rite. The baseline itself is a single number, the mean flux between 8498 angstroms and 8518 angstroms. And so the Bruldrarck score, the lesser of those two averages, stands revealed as -5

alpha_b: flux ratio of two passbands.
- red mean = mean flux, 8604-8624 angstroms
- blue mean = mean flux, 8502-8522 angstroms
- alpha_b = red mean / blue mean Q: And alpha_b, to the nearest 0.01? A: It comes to 0.99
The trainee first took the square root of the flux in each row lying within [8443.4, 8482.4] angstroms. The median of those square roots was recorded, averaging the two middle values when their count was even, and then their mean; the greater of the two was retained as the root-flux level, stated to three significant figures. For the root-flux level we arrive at 8.53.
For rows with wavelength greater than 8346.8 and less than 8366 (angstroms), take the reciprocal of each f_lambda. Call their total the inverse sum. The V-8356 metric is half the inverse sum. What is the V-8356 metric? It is 0.0347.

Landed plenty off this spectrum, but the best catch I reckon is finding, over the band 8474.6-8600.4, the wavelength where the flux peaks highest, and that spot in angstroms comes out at 8492.17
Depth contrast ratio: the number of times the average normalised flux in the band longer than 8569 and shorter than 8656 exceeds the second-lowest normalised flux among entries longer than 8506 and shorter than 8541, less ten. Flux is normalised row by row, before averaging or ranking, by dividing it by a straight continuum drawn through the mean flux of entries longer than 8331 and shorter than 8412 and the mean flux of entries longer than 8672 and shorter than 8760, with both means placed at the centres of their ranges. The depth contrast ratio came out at -8.74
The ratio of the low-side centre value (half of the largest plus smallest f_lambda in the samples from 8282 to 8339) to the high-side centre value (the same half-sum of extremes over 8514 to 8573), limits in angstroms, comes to 1.30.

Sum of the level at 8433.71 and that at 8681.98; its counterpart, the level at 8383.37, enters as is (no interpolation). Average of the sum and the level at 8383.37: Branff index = 97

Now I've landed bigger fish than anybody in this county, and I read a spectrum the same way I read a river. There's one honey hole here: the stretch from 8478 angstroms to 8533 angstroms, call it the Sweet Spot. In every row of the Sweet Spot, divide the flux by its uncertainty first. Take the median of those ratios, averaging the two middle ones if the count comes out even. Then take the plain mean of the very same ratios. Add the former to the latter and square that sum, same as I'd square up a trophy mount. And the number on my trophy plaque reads 664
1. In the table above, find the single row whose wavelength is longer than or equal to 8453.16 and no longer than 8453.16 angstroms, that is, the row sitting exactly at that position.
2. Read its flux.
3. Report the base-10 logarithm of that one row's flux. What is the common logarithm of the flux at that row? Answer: 1.81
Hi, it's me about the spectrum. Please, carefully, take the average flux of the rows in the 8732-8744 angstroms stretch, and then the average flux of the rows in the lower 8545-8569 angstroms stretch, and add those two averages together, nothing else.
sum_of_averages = 143.9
